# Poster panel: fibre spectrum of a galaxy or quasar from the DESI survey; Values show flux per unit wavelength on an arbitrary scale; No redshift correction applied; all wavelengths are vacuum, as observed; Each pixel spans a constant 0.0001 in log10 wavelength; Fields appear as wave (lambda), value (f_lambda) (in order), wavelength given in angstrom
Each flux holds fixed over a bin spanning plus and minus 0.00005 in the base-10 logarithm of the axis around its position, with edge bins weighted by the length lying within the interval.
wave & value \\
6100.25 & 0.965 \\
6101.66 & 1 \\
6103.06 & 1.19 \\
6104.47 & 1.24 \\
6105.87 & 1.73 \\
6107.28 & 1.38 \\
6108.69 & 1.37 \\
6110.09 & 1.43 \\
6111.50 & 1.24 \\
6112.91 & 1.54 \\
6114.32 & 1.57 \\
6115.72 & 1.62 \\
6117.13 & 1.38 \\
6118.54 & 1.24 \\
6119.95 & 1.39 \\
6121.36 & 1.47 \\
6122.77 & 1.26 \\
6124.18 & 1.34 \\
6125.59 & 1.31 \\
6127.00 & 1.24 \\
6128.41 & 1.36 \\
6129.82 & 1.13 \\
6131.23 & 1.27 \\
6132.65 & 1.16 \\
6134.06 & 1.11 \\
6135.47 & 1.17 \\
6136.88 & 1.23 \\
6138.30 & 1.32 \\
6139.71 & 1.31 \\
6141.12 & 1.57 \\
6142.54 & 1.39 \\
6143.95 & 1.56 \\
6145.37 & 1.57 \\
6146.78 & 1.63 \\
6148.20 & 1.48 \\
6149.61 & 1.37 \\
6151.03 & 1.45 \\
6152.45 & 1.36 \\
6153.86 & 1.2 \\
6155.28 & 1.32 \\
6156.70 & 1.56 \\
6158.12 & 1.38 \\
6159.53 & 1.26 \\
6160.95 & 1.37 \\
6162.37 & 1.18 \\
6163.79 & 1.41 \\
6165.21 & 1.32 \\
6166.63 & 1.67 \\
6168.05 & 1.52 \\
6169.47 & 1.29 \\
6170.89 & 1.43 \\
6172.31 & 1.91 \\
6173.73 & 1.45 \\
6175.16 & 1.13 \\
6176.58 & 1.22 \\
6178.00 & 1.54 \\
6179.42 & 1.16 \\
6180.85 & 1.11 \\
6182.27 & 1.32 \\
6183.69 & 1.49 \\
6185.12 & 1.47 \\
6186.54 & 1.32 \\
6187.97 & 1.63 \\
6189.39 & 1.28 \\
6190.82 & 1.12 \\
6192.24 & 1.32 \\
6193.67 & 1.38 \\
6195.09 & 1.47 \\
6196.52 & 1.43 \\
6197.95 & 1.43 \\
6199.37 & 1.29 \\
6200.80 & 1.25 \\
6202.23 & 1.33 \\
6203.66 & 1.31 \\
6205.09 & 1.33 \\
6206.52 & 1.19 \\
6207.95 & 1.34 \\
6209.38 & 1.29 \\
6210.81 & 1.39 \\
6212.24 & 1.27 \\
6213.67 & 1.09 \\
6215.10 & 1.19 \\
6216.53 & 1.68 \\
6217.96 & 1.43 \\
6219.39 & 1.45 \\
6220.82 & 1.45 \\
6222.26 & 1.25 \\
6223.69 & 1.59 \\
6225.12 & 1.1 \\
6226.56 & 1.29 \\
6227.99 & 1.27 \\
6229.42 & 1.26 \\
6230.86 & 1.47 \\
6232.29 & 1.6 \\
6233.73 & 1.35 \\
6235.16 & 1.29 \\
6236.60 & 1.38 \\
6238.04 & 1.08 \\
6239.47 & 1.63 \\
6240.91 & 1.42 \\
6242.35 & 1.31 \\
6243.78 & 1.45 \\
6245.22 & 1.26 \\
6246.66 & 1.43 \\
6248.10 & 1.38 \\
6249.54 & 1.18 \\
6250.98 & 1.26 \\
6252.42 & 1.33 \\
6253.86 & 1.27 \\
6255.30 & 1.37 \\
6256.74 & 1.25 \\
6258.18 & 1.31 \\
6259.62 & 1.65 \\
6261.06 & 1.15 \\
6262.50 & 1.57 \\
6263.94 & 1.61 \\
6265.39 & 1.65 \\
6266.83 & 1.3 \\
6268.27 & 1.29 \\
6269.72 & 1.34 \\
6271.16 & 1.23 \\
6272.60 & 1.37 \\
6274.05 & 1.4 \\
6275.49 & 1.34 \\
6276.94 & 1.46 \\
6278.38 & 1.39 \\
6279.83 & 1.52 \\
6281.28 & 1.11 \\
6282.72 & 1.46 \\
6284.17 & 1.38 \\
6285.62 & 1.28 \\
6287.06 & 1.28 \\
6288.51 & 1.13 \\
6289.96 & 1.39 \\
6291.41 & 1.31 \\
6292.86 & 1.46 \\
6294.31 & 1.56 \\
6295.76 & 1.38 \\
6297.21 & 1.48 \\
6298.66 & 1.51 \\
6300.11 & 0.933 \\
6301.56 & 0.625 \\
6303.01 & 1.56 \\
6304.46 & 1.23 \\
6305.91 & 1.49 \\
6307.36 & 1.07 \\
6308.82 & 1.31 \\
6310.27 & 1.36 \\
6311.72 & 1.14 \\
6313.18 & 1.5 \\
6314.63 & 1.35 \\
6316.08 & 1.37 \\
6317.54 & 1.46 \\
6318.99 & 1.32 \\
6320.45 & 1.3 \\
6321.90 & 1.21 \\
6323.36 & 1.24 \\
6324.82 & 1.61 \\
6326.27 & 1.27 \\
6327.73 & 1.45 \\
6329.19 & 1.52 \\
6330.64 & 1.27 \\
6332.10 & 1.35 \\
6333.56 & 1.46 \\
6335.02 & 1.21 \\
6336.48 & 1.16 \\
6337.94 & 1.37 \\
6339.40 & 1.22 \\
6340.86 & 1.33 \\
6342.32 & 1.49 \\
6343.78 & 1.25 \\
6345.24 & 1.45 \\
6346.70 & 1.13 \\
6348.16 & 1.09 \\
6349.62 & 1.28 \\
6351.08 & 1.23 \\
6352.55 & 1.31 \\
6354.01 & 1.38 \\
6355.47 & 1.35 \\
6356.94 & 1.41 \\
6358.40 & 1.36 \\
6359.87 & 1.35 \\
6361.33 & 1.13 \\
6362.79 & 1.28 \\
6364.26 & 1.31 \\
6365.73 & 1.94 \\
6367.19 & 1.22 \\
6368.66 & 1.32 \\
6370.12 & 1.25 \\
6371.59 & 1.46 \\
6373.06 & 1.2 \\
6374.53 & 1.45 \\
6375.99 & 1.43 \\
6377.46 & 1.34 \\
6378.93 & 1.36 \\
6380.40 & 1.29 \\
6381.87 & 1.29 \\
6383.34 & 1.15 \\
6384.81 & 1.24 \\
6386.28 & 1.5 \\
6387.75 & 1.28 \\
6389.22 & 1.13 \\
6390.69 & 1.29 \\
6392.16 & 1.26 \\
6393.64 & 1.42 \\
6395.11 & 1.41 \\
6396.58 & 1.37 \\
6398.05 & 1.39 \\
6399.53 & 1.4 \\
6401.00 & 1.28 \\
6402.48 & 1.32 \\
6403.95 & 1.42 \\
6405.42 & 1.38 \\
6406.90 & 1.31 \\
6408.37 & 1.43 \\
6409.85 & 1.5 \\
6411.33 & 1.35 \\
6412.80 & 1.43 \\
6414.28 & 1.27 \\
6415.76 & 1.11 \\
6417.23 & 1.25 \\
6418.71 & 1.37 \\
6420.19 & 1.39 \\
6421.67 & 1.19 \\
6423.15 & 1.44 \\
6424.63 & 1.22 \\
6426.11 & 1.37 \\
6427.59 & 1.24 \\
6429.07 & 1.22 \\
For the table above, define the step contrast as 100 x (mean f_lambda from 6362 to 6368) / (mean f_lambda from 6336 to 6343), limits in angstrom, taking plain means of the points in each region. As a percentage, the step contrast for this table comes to 109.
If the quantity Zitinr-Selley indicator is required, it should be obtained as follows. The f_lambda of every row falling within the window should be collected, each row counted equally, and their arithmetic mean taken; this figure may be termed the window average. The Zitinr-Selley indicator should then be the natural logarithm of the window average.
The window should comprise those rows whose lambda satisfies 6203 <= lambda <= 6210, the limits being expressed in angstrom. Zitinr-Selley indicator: 0.26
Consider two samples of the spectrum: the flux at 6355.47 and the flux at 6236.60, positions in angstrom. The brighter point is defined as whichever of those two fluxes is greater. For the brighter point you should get 1.38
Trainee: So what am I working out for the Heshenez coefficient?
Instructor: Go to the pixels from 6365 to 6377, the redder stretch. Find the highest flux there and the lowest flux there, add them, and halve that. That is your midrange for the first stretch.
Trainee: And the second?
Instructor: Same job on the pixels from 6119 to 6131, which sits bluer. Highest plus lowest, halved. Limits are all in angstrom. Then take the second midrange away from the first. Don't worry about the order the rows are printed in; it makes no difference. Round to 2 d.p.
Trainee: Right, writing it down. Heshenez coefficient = 0.27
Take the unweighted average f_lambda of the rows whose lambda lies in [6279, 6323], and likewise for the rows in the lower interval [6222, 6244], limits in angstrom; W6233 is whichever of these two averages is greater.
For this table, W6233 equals 1.359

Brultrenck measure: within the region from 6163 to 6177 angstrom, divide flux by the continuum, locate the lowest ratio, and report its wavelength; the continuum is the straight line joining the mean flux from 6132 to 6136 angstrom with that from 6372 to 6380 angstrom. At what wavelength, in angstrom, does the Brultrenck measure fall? 6175.16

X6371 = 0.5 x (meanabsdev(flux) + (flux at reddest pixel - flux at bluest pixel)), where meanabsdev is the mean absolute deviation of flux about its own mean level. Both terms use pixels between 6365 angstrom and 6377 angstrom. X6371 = -0.2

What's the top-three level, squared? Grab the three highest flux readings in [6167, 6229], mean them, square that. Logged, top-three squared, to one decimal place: 3.0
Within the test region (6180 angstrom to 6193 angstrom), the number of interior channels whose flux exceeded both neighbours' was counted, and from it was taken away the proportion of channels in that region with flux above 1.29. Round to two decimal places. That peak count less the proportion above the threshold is 1.33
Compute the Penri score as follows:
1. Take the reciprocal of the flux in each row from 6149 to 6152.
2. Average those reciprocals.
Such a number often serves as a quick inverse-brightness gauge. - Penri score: 0.710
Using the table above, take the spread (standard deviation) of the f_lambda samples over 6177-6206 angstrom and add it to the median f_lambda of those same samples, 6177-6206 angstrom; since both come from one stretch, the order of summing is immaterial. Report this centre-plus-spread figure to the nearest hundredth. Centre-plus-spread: 1.46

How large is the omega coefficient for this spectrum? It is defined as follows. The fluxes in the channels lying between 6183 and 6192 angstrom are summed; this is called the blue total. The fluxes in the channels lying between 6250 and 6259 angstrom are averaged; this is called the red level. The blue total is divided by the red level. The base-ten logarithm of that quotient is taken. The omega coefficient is 0.806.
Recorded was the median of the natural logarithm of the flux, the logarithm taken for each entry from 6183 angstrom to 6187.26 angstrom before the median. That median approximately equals 0.39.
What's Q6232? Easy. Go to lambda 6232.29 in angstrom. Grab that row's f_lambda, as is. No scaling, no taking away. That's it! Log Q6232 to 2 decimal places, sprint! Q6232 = 1.60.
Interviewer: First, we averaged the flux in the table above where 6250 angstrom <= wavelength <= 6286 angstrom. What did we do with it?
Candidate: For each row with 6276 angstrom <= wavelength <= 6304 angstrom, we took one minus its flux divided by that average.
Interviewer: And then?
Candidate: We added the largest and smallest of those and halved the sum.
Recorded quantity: 0.20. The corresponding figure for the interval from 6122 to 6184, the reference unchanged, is -0.10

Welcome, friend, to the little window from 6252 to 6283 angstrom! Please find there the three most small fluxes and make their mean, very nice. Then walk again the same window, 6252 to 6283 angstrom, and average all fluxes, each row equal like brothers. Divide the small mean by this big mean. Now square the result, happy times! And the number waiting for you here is 0.71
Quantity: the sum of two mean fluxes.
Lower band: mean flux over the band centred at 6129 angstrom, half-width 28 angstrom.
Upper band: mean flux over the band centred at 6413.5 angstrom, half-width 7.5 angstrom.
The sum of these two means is 2.70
